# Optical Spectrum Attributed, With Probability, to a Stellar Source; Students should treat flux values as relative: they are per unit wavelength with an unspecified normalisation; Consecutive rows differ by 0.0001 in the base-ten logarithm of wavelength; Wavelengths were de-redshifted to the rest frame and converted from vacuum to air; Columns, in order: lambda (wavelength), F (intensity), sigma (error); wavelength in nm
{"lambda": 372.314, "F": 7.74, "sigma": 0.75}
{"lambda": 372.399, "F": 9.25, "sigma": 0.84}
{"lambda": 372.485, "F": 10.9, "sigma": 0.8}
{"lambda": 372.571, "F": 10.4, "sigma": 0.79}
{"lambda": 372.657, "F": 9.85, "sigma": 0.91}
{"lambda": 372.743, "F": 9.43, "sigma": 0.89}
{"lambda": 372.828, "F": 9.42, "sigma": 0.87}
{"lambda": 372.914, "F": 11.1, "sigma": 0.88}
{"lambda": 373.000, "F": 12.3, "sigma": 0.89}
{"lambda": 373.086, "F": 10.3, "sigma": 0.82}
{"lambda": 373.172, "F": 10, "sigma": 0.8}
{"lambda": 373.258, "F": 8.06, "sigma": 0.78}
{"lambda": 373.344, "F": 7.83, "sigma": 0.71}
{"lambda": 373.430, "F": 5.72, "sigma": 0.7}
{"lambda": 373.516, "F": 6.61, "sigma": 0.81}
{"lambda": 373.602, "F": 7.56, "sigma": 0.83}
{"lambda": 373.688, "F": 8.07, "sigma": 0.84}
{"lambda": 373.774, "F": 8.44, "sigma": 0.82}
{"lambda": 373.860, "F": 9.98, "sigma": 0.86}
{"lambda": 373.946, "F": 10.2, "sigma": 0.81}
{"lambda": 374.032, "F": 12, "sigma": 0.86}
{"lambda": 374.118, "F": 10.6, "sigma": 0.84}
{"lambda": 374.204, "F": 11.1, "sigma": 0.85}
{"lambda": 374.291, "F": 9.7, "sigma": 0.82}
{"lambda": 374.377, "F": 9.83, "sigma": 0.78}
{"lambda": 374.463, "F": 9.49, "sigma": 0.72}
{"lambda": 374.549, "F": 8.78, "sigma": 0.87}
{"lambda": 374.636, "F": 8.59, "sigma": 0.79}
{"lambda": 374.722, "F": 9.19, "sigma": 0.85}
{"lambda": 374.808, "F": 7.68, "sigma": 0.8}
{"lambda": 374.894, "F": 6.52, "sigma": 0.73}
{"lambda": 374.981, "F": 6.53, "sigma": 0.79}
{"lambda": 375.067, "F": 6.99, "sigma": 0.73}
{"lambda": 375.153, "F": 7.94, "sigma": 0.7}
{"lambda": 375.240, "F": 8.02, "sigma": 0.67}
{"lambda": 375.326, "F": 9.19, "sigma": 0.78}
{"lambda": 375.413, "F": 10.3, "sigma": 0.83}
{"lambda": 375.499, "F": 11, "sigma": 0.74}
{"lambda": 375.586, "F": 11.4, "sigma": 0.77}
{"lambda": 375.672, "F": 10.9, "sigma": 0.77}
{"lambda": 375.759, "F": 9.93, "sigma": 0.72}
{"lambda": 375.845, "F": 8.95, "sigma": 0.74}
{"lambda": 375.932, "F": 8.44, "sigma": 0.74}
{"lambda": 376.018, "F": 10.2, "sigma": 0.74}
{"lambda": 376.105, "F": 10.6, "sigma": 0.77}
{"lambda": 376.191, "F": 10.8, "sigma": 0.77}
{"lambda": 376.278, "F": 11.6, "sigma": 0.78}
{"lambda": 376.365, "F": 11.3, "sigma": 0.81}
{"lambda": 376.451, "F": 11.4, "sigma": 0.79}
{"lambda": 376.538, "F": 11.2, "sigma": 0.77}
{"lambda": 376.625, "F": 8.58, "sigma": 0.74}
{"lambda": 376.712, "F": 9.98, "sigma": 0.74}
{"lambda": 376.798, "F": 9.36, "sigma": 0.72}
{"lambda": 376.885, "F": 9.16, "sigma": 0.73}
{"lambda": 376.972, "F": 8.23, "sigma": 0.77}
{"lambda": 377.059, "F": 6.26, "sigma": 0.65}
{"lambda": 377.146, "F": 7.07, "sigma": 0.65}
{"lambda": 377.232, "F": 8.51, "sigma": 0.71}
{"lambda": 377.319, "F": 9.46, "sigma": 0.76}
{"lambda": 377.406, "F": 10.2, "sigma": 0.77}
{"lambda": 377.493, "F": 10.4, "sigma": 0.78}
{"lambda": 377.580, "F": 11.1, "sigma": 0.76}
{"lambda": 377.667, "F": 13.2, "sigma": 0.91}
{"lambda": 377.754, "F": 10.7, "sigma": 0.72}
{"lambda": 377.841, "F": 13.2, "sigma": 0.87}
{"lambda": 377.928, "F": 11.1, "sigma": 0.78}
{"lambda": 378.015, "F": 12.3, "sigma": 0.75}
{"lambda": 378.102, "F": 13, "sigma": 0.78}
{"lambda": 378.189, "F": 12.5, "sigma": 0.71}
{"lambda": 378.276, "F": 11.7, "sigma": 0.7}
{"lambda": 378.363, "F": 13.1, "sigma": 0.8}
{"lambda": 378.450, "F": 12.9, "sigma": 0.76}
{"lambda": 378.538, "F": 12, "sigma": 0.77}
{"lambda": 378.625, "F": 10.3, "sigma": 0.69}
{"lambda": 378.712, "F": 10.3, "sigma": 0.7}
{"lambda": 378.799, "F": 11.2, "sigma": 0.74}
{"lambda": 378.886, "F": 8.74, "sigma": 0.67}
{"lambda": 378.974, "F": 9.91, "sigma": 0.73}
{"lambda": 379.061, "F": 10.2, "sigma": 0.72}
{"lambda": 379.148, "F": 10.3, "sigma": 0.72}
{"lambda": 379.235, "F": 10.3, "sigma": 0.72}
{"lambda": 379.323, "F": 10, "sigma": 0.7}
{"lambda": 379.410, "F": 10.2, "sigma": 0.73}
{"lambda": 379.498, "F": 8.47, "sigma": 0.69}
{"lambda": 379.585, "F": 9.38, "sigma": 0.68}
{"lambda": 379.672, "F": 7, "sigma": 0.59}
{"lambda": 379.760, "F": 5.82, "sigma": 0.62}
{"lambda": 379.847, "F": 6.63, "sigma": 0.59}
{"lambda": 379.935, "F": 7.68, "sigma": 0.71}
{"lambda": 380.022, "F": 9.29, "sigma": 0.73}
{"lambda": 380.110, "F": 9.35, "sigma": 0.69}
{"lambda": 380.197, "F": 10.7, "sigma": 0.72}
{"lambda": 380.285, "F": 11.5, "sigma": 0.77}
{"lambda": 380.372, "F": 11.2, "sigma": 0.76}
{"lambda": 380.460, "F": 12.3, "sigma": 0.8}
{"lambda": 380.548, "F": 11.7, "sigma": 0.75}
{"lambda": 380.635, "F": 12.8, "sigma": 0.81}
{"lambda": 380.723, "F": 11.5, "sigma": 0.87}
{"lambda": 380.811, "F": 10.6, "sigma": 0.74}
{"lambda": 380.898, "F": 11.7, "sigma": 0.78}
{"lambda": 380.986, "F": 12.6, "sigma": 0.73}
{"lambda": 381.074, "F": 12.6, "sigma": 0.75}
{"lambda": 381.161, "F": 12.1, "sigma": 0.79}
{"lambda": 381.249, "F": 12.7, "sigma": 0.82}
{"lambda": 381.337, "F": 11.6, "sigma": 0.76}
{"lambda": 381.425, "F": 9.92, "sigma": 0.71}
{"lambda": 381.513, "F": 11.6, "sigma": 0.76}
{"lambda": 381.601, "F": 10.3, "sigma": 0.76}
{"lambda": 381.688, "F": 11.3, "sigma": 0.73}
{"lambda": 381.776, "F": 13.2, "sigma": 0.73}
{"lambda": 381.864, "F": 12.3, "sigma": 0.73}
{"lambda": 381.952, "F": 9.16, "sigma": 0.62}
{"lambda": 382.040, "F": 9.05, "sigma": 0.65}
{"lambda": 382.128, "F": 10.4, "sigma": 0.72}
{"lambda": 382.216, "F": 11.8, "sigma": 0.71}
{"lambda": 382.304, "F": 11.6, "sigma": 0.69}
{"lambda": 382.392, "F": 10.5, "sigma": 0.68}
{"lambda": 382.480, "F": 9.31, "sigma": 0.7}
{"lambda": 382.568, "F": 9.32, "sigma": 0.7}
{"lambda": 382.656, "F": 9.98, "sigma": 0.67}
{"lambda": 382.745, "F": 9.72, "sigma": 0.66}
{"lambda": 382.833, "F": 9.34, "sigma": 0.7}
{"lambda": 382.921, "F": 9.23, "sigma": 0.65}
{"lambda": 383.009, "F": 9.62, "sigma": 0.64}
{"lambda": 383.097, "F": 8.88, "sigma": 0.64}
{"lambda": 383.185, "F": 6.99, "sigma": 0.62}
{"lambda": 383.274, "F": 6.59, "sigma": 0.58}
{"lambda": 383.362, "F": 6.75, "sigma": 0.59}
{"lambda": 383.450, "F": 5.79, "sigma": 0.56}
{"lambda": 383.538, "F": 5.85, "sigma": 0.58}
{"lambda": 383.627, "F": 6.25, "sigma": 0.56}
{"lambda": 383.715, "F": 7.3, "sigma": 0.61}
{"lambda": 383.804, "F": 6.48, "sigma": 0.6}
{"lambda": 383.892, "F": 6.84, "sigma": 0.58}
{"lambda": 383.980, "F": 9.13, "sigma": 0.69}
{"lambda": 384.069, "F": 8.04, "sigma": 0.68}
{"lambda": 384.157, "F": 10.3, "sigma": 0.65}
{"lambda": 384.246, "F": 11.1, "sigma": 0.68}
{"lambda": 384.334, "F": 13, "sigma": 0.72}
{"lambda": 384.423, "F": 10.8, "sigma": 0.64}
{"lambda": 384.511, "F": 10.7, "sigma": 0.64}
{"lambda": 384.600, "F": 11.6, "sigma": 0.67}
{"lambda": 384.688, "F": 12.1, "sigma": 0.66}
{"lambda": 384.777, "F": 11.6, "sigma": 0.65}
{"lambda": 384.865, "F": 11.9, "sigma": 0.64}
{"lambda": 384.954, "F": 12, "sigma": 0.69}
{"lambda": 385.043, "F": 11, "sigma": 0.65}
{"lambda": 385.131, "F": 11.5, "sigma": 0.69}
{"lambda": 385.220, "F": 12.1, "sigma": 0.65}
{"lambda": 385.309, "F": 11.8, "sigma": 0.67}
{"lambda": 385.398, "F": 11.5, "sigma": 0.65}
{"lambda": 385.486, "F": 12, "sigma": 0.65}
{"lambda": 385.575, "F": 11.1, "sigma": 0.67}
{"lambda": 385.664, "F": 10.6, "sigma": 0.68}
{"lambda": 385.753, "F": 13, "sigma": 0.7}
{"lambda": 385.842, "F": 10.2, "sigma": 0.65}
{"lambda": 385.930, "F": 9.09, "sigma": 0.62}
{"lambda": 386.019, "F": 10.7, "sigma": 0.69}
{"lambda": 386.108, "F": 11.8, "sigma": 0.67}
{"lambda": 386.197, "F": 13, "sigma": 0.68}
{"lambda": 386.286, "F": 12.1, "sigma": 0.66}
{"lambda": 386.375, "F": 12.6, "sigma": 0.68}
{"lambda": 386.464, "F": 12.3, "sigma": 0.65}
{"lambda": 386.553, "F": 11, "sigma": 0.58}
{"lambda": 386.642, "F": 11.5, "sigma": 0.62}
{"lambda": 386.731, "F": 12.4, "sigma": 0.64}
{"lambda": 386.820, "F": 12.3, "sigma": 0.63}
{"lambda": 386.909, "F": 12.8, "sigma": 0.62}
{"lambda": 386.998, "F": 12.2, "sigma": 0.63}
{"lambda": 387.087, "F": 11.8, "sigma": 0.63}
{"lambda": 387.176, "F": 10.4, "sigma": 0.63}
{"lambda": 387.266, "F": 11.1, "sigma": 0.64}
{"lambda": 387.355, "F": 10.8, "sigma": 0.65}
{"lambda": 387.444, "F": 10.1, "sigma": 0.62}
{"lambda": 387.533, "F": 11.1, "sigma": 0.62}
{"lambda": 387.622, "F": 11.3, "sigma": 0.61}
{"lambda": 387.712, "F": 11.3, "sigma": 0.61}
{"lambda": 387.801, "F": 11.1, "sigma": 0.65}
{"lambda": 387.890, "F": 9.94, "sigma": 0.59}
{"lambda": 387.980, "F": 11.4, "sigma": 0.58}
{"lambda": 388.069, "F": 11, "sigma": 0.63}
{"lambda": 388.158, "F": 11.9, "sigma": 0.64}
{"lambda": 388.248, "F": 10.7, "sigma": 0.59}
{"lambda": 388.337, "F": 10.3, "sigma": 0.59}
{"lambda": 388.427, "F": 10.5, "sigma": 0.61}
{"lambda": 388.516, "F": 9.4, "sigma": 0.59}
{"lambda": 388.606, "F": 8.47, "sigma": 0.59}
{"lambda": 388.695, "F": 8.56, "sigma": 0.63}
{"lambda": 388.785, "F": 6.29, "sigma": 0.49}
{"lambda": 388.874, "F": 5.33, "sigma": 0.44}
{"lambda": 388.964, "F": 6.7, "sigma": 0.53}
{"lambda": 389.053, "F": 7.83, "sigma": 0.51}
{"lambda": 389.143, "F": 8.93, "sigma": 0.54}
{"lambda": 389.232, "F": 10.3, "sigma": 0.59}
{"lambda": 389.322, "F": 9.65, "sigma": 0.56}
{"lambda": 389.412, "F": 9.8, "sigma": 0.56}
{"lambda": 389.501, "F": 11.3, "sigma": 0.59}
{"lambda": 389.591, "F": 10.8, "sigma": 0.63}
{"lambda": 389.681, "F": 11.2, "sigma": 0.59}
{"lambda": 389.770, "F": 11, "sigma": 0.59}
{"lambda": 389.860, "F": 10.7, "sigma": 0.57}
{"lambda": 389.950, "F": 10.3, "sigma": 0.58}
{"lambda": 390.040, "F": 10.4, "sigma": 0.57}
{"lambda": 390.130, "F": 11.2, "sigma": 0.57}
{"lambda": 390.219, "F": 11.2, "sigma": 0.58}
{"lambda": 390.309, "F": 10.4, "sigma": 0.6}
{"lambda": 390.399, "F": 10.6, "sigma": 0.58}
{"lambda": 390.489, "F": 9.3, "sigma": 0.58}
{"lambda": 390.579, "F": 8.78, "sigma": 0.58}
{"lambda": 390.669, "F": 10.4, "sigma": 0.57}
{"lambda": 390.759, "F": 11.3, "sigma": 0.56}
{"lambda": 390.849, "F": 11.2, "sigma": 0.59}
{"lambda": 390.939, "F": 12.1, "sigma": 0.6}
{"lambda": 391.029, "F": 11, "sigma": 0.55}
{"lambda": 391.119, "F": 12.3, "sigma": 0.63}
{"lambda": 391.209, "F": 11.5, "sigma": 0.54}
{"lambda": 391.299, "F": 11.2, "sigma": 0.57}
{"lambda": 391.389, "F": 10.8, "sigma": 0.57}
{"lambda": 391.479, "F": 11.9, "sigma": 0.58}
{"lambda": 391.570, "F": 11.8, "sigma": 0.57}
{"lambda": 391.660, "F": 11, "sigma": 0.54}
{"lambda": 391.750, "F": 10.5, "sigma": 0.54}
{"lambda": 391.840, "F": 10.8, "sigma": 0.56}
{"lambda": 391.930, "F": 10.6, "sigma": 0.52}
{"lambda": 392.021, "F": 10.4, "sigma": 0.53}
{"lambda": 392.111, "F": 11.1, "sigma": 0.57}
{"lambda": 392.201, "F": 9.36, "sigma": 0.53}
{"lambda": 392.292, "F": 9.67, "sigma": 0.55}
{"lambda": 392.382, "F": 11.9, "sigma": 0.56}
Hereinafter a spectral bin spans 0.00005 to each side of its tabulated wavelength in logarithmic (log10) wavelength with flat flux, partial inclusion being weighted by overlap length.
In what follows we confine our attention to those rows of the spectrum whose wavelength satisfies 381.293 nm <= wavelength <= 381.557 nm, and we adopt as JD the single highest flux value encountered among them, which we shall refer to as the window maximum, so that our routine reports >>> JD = 11.6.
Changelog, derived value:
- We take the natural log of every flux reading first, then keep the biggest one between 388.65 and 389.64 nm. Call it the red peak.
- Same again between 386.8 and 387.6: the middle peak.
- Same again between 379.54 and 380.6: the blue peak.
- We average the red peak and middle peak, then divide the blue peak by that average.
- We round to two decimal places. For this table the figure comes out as 1.01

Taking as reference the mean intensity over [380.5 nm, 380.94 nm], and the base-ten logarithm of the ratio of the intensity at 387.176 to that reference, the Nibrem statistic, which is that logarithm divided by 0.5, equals -0.10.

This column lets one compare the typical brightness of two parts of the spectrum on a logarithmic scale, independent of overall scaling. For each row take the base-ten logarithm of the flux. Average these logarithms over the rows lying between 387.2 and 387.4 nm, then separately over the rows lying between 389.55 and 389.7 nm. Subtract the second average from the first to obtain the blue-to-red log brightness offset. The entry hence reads 0.00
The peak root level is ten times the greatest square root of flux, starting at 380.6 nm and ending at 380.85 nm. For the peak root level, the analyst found 35.8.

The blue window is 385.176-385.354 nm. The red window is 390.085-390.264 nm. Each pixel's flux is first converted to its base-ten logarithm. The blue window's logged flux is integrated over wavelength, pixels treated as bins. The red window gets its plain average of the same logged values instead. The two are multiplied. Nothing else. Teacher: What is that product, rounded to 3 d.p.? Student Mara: 0.201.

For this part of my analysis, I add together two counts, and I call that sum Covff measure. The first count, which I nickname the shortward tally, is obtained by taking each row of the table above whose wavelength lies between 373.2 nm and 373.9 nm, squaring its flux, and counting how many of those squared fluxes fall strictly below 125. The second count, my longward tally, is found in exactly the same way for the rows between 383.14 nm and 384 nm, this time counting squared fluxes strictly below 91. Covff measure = 18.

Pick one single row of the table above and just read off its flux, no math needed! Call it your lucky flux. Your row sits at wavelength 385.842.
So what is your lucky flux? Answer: 10.2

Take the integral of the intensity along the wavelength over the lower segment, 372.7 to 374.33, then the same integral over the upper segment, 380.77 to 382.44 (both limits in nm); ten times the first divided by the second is 8.1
